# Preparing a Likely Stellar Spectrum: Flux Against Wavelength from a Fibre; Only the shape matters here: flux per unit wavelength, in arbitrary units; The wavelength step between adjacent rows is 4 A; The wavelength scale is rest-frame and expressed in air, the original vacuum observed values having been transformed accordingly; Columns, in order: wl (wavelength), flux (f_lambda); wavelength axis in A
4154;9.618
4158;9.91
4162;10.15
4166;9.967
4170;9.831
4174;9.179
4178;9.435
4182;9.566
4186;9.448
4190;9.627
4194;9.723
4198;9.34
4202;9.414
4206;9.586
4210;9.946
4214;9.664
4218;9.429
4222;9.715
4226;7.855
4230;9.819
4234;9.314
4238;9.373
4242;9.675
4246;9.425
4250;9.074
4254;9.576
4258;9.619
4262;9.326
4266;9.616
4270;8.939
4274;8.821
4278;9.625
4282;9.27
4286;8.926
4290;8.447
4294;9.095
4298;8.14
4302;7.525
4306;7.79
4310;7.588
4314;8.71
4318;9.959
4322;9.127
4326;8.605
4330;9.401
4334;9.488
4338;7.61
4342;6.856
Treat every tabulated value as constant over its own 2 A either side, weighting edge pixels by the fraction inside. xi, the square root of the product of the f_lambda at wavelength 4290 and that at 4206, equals 9.0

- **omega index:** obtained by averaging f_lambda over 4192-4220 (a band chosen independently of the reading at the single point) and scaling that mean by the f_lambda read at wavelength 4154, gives 92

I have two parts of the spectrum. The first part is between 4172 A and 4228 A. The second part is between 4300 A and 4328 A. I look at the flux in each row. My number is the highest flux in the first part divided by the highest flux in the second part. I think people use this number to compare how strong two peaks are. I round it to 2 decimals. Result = 1.00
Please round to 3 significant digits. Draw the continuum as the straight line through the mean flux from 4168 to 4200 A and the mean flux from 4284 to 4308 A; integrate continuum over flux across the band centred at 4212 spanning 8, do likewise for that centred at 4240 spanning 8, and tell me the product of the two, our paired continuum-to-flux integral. 56.4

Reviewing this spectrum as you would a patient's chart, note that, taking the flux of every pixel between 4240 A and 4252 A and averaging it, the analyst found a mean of 9.4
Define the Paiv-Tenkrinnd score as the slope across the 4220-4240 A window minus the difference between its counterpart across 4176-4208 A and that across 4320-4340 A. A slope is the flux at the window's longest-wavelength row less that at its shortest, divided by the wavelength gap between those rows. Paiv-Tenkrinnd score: -0.12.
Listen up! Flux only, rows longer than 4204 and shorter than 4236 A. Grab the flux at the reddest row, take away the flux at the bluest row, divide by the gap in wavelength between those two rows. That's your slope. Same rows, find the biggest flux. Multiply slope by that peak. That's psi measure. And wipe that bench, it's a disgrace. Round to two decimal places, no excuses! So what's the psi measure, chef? -0.10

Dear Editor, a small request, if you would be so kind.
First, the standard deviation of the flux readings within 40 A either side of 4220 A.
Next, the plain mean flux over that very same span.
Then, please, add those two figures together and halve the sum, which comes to 4.94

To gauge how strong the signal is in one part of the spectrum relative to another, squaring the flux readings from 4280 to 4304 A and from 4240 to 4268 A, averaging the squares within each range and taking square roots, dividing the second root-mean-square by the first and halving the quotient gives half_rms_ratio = 0.55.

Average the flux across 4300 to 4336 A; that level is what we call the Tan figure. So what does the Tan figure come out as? 8.7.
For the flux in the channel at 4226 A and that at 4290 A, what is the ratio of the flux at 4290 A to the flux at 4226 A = 1.08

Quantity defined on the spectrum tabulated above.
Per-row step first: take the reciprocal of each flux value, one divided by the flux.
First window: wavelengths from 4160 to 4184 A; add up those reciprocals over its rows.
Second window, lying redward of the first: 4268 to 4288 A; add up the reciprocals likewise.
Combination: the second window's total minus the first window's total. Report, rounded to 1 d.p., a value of -0.1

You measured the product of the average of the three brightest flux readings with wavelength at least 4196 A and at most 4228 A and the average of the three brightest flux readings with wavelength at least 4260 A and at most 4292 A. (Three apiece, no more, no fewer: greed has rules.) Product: 93.1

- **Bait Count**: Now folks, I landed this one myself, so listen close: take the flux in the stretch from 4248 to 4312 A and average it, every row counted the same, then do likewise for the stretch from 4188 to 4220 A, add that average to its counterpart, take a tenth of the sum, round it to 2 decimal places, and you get 1.84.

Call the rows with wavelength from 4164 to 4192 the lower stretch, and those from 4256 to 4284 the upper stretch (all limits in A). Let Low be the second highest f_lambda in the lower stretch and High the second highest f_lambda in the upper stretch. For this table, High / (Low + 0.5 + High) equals 0.4822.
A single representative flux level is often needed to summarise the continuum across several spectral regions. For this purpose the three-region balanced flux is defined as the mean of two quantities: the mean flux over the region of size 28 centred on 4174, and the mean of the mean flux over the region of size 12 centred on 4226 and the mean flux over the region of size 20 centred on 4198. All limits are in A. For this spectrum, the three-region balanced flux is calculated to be 9.5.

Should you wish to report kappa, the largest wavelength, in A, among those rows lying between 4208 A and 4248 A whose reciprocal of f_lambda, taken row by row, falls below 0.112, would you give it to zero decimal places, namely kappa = 4246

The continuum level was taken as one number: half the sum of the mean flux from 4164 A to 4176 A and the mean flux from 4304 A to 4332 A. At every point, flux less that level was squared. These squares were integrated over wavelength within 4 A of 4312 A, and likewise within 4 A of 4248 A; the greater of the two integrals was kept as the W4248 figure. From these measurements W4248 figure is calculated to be 11.3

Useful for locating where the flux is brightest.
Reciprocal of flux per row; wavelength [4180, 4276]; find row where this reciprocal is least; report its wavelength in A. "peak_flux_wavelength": 4210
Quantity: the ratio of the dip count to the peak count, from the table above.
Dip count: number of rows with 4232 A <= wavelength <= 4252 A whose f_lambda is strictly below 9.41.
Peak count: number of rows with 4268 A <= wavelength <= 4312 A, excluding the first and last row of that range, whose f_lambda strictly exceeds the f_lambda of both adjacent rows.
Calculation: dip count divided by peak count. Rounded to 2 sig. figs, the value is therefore 1.0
